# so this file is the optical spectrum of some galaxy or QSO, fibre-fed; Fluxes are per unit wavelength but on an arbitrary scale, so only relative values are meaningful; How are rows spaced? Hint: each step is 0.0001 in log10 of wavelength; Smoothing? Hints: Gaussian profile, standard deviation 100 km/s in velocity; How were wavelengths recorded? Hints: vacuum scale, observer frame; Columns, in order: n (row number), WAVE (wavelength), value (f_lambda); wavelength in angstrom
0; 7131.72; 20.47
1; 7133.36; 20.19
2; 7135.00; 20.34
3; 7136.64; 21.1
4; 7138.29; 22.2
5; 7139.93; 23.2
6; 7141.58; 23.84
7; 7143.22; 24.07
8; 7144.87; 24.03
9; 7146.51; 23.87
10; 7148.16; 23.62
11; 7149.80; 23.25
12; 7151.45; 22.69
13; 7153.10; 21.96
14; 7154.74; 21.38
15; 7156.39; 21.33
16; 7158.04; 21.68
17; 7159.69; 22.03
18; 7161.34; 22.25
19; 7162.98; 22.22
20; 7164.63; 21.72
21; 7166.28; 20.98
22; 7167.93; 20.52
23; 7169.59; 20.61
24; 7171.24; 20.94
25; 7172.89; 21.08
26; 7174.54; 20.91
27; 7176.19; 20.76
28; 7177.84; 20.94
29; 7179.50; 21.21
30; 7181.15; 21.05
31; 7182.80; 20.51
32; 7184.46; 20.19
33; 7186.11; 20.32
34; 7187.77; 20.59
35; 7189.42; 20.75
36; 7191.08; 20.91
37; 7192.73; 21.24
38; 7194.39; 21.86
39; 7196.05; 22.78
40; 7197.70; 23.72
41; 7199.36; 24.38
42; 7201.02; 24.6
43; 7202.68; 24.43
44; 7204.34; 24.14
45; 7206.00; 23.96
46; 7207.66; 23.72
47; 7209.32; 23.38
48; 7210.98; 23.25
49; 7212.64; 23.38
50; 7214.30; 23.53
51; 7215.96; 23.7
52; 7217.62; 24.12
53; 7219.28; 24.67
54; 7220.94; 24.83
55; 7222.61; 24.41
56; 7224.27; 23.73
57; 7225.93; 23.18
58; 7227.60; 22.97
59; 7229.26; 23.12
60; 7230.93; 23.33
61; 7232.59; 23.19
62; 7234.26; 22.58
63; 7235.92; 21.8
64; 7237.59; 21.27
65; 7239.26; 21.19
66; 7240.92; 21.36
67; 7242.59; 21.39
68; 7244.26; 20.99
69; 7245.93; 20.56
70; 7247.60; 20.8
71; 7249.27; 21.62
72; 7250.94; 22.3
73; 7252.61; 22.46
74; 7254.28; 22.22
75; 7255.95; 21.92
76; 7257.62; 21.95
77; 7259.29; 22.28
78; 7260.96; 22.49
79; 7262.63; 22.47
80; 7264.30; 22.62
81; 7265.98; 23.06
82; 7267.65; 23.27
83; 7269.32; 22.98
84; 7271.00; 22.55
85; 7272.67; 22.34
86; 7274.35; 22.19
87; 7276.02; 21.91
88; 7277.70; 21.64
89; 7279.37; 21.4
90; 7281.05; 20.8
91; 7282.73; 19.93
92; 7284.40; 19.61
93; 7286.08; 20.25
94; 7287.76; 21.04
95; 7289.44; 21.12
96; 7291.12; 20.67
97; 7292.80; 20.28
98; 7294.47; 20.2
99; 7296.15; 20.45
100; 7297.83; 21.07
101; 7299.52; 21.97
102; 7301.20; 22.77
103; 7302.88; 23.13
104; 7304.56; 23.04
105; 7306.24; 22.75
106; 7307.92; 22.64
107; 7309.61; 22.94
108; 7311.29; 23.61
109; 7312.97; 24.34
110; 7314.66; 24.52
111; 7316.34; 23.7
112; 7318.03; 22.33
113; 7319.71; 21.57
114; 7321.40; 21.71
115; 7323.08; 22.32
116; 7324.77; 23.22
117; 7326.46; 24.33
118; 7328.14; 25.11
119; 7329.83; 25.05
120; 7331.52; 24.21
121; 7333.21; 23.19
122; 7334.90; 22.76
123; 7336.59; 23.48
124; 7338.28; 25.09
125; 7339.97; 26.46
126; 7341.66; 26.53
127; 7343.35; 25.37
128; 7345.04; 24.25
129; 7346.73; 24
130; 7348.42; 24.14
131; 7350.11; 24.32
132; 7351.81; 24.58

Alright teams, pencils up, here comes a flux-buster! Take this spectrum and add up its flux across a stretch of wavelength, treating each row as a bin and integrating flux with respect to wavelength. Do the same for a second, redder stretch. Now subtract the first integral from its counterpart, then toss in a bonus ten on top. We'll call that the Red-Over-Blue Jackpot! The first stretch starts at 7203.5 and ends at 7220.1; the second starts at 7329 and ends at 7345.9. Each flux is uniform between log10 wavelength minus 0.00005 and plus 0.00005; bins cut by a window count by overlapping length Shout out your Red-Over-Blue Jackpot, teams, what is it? 31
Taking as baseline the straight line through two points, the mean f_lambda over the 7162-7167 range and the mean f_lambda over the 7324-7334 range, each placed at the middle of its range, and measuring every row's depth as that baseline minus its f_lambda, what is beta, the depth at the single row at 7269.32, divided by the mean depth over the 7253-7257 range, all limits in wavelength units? 0.3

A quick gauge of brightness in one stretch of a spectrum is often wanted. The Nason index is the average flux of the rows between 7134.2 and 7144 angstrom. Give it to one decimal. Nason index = 22.5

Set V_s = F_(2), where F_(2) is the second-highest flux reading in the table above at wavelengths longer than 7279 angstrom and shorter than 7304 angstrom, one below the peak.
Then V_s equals 22.77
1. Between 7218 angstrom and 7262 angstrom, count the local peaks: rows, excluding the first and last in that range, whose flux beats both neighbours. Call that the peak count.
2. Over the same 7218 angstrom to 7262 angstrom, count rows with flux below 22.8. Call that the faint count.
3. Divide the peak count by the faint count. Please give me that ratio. 0.235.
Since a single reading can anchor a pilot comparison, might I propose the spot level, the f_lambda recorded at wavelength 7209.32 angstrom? 23.38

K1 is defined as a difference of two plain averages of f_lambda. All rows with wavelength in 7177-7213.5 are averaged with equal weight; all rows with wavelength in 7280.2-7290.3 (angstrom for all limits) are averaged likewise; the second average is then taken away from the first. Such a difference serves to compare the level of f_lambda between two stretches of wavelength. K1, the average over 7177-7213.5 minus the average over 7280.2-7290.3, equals 1.9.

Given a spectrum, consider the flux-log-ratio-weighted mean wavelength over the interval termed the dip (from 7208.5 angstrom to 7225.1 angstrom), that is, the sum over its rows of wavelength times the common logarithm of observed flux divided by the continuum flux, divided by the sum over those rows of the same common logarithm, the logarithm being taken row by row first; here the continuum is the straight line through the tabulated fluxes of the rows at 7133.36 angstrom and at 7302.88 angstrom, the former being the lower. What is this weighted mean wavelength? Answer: 7217.4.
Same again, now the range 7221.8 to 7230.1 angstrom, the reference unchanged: 7225.2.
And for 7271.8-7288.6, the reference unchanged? 7282.7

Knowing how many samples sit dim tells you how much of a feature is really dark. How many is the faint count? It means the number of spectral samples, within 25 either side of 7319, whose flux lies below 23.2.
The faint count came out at 16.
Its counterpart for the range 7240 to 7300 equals 35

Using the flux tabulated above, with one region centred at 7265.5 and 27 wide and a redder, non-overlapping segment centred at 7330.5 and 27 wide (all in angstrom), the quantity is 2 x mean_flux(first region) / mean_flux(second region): 1.87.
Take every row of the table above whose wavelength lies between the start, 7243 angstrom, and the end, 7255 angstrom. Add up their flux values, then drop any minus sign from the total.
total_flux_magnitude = 151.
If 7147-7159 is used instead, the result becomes 156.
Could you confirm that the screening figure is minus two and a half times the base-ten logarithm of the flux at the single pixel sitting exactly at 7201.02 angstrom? -3.48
